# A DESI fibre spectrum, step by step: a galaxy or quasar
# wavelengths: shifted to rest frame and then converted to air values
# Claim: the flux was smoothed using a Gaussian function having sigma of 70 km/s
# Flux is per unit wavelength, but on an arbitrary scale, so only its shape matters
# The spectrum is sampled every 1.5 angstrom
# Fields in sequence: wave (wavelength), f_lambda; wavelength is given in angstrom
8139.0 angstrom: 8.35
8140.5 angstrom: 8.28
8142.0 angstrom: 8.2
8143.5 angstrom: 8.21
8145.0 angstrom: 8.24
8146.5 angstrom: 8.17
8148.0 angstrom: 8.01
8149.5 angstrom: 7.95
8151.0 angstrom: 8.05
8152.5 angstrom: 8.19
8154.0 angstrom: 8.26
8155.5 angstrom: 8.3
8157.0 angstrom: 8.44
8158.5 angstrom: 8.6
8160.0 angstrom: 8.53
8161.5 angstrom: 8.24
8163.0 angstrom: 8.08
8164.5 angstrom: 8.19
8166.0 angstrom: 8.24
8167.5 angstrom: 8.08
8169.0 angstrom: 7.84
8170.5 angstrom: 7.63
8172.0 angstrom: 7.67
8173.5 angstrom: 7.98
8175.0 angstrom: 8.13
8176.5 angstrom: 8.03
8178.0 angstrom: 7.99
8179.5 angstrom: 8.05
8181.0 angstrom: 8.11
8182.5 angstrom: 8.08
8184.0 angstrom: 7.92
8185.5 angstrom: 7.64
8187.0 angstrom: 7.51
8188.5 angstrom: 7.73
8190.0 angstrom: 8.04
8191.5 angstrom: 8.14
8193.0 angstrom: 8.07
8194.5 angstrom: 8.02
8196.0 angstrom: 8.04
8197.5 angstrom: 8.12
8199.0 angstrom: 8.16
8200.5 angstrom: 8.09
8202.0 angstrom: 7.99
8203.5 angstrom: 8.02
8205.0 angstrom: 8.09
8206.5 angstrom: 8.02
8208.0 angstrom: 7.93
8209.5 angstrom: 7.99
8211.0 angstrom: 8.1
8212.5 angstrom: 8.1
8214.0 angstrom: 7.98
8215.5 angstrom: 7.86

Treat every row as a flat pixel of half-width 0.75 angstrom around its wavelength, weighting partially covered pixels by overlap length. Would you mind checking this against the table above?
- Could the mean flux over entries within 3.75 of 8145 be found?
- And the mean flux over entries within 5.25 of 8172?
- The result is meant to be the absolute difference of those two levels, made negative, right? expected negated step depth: -0.26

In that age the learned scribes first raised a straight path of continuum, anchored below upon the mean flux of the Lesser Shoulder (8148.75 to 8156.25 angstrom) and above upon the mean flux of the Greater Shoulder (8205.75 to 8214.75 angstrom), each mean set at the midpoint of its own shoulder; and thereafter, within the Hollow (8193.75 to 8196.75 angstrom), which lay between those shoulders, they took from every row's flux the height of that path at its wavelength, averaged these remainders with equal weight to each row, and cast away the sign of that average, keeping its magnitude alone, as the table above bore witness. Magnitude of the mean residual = 0.024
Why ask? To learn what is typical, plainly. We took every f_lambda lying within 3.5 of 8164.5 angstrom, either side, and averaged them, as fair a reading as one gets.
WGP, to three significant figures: 8.17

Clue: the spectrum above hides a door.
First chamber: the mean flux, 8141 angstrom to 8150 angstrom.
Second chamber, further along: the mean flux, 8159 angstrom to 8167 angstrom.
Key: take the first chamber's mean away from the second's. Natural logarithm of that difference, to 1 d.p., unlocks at -2.1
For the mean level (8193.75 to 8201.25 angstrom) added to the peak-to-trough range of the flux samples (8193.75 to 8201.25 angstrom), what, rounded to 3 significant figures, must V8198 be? 8.23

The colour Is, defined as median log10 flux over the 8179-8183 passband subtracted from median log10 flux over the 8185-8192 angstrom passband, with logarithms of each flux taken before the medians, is -0.019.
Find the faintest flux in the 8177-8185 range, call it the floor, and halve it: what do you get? 3.96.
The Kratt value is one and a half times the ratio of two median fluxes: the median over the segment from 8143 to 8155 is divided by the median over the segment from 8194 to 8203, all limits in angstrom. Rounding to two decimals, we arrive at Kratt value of 1.52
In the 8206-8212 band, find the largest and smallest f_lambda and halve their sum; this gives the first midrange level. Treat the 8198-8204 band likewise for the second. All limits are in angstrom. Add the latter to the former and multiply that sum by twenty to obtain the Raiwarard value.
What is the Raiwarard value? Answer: 322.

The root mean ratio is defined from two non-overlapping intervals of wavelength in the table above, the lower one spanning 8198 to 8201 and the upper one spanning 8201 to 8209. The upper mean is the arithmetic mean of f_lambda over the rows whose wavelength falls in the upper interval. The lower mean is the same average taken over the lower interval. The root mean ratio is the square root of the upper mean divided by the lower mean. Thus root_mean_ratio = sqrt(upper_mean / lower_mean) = 0.99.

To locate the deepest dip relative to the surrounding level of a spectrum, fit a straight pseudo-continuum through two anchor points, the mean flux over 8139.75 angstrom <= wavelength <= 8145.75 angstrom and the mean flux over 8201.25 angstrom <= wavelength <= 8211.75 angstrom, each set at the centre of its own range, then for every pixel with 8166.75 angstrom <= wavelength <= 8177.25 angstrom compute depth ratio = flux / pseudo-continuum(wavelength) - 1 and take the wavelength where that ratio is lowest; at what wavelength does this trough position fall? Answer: 8170.5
